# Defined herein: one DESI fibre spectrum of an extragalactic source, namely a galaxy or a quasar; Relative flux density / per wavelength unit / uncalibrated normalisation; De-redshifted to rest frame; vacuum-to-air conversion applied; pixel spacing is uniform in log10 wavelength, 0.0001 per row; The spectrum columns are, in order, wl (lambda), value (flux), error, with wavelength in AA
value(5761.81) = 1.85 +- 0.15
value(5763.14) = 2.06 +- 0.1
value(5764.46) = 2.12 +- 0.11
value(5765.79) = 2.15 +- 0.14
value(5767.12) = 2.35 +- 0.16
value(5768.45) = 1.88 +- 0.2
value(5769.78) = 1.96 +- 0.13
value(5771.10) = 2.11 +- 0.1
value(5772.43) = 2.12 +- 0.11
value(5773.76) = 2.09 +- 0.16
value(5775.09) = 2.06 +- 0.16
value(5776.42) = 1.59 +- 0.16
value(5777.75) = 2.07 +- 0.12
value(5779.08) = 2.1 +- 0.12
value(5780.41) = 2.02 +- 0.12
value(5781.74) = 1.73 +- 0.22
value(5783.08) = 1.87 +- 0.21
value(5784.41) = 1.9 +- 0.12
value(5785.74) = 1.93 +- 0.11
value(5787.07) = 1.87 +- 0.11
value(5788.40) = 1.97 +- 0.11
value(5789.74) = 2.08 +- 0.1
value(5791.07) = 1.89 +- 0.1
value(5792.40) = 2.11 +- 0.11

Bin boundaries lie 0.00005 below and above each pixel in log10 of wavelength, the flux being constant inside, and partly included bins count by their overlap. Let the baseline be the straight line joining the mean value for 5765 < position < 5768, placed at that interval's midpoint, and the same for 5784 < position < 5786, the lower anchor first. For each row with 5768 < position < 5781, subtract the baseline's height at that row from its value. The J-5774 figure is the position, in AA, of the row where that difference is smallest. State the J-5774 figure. 5776.42 AA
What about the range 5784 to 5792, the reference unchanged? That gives 5784.41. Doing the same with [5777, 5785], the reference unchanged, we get 5781.74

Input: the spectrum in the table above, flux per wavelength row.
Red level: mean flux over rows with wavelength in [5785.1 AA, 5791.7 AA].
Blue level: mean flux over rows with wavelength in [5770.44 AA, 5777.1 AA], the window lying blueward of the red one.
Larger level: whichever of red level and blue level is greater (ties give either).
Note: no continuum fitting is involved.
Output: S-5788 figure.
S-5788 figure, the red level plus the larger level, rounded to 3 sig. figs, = 3.94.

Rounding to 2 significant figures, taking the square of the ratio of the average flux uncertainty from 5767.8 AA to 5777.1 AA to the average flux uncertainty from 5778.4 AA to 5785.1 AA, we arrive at 0.85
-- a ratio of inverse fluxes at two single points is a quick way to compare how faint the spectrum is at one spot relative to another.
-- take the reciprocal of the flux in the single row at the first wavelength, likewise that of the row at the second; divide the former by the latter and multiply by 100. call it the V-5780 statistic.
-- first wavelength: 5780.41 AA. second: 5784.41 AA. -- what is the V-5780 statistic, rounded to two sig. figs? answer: 94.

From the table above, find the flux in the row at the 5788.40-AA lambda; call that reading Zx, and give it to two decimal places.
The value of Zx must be 1.97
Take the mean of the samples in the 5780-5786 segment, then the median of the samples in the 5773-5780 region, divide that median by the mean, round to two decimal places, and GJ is 1.10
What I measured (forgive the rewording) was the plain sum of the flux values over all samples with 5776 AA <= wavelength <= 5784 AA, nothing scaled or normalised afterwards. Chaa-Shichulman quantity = 11.4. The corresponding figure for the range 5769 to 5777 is 11.9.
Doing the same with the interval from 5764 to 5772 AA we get 12.6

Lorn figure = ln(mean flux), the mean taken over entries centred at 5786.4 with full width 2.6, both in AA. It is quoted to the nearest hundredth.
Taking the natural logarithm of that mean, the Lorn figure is 0.64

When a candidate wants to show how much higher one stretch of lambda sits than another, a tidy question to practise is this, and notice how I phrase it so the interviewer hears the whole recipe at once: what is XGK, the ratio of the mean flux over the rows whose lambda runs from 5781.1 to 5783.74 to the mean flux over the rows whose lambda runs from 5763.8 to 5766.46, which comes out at 0.84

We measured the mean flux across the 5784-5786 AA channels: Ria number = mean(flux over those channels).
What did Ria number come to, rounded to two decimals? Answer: 1.92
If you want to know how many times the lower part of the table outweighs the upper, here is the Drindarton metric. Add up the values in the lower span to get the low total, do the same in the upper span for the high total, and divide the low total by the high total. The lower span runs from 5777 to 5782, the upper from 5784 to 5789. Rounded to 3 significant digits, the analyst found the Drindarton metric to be 1.03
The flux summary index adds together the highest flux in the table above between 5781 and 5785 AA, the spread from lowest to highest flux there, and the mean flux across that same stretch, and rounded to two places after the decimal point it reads 3.90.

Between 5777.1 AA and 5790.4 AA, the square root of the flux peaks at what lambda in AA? 5779.08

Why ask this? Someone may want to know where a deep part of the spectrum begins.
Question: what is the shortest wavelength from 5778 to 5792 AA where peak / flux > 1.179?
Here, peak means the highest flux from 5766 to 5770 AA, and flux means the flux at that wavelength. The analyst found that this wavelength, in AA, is 5781.74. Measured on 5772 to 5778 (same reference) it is 5776.42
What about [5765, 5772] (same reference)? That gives 5768.45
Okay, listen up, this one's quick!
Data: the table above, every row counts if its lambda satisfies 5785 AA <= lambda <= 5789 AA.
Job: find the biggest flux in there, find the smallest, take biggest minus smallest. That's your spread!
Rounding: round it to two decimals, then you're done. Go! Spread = 0.10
